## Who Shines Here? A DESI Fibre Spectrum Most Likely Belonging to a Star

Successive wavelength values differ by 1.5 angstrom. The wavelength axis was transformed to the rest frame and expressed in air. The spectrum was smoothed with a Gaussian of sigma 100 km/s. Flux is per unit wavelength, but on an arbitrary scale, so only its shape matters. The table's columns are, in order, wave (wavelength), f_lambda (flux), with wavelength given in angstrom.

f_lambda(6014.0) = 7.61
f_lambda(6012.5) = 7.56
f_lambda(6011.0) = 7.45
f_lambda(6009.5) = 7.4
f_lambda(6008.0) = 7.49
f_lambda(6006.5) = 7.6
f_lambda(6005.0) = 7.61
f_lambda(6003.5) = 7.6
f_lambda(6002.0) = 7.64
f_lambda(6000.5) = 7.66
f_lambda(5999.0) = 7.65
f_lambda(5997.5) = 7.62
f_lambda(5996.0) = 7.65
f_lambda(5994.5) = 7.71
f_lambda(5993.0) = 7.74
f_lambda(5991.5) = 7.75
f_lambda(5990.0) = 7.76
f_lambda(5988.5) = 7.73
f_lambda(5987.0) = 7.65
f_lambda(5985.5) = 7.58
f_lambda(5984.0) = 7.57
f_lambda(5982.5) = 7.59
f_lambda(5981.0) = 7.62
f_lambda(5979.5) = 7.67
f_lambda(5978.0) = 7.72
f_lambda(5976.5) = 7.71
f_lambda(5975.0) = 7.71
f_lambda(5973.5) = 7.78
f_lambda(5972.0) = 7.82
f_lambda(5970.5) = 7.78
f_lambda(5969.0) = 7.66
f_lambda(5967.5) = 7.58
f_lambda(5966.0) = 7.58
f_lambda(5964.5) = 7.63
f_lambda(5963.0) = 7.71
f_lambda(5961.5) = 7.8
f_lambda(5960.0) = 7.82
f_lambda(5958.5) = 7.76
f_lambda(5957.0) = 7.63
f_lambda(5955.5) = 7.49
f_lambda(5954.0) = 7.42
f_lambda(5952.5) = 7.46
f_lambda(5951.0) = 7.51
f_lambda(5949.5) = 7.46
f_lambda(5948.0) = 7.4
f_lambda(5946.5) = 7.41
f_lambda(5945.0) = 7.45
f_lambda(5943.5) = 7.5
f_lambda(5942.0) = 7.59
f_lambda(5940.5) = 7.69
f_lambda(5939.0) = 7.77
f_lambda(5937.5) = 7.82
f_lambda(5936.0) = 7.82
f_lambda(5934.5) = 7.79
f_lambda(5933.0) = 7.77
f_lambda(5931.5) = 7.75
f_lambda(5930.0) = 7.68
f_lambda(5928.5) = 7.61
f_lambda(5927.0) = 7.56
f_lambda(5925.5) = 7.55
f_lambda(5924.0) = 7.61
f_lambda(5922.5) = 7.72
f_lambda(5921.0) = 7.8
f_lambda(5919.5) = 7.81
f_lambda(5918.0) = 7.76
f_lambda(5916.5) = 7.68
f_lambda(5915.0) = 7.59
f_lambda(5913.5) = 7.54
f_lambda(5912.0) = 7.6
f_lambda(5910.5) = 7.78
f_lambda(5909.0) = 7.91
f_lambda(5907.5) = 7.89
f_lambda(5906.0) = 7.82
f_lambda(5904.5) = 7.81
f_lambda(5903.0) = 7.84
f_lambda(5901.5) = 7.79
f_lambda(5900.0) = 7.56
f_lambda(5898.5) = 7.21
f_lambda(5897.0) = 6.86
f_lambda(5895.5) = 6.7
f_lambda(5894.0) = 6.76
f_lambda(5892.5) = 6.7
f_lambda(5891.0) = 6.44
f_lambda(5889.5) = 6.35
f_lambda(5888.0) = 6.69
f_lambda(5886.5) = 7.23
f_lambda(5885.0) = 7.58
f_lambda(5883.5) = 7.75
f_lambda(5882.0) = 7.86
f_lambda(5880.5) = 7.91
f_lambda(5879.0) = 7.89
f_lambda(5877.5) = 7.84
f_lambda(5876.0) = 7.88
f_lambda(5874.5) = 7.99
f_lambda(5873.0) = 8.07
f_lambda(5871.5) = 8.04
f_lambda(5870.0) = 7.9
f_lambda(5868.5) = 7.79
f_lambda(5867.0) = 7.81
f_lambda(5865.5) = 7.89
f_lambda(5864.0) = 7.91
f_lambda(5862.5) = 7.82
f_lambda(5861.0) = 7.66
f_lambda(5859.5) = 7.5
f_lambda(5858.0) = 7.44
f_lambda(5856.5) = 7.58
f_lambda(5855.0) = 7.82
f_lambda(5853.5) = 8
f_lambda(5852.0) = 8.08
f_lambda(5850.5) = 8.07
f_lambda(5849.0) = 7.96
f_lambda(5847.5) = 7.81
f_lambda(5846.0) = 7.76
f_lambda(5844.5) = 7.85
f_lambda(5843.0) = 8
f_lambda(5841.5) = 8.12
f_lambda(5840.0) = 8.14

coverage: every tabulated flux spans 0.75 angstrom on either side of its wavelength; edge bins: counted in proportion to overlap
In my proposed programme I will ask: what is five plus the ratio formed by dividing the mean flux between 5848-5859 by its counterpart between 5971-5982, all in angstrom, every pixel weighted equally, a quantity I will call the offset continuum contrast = 6.02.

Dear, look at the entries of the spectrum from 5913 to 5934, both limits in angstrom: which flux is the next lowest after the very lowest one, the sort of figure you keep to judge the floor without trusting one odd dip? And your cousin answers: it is 7.55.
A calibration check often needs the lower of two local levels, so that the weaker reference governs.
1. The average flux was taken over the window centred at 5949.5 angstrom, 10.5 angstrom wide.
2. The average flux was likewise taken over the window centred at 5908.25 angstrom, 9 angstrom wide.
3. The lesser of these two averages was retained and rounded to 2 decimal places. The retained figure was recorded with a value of 7.44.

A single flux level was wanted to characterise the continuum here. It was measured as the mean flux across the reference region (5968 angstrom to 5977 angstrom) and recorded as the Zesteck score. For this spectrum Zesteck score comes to 7.74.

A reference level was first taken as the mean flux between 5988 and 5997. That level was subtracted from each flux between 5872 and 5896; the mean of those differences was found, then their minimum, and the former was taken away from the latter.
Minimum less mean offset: -1.0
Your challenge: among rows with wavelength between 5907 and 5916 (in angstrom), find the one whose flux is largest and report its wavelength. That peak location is 5909.0 angstrom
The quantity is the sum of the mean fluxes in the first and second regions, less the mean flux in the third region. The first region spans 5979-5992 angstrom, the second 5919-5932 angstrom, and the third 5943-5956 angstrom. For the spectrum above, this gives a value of 7.9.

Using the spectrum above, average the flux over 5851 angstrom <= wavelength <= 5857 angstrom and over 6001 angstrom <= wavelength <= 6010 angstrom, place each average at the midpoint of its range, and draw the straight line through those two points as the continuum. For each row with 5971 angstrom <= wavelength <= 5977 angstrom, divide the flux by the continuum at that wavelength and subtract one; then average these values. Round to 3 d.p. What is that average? 0.017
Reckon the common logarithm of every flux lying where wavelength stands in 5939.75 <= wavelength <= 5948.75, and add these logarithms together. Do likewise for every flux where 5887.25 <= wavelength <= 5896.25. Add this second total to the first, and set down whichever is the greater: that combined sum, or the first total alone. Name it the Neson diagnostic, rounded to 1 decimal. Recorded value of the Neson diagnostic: 10.2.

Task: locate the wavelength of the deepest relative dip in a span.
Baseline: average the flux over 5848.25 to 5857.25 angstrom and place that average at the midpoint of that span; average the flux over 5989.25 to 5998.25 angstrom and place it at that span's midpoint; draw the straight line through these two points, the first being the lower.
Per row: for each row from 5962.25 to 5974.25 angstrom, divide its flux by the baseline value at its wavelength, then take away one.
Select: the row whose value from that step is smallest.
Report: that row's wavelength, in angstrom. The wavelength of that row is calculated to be 5966.0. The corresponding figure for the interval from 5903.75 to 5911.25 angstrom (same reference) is 5910.5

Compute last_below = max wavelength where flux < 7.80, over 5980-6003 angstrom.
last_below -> 6002.0 angstrom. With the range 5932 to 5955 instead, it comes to 5954.0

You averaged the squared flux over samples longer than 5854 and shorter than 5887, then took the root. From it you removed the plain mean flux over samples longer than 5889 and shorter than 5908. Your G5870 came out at 0.57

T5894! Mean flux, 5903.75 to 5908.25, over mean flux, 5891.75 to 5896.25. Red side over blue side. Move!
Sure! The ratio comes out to 1.17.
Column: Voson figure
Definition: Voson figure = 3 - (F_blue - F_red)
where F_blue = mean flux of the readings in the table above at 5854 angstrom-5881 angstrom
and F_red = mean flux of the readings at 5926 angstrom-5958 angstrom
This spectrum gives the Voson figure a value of 2.78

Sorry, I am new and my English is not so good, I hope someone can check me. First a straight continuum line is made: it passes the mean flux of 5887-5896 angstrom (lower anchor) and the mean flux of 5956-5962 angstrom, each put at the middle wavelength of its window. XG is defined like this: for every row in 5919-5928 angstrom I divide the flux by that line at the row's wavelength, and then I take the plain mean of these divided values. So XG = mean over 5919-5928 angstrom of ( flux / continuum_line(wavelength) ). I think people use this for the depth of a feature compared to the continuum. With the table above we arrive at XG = 1.07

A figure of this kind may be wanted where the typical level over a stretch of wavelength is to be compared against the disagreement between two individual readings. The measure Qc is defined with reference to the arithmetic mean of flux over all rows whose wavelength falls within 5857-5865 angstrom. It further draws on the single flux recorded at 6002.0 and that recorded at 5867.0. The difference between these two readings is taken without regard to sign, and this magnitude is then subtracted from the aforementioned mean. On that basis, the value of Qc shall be 7.5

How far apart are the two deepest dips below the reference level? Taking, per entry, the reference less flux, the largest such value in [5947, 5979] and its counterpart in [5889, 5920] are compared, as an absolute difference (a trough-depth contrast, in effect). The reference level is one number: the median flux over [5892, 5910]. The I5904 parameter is 1.05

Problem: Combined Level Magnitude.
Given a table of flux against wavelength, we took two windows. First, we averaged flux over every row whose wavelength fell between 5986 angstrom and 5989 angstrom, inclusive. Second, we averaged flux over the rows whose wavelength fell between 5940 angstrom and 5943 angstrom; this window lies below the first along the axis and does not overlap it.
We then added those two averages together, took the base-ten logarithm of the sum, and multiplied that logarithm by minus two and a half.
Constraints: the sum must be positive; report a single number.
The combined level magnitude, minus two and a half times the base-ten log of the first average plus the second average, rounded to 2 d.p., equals -2.96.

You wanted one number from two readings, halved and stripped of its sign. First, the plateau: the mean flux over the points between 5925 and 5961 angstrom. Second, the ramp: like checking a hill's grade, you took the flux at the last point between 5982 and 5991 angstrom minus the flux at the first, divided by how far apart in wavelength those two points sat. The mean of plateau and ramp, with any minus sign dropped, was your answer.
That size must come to 3.82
